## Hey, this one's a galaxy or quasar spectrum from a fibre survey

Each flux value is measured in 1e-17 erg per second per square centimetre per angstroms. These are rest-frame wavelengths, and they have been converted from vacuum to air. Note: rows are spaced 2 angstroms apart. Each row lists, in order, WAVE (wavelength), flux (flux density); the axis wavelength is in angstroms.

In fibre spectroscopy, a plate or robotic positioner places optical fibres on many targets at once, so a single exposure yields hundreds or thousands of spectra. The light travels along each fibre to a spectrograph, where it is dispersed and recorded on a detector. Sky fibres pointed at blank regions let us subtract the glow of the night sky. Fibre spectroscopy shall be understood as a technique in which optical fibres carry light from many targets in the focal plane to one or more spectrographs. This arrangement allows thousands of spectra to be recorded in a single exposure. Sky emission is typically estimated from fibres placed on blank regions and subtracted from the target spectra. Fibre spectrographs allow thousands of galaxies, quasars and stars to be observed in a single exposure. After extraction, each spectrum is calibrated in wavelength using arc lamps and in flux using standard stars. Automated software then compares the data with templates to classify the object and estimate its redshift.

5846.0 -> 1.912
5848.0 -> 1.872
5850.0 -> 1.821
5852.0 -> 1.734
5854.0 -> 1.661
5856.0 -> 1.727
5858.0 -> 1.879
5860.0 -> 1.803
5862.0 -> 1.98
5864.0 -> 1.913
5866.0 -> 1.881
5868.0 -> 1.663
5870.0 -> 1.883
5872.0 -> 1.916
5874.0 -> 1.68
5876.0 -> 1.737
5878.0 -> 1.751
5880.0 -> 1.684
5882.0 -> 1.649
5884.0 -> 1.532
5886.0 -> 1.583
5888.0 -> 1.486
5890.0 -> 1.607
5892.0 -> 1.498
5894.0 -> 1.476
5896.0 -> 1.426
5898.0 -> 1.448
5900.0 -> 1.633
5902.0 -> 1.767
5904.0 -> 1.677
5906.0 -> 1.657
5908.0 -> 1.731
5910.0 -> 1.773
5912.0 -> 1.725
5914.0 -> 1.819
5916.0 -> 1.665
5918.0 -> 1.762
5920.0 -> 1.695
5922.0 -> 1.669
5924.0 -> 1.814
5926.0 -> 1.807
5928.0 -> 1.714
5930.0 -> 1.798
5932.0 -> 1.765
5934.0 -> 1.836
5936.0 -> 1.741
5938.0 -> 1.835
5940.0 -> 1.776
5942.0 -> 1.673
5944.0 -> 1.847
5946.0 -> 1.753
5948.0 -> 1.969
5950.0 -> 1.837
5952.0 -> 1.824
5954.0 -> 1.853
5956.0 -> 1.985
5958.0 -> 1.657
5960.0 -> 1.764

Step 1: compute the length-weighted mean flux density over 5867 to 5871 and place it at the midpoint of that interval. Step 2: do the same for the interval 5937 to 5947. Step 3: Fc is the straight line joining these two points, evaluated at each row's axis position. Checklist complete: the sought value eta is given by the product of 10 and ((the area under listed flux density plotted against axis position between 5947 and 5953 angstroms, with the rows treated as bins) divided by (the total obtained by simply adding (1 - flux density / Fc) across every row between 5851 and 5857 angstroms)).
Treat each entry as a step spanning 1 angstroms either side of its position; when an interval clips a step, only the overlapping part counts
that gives 1025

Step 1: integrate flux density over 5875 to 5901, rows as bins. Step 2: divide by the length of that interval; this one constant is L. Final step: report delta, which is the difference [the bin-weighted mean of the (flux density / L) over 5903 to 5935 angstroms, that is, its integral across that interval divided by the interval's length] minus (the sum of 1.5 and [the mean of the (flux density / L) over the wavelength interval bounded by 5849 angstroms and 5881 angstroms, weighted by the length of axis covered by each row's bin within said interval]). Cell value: -1.532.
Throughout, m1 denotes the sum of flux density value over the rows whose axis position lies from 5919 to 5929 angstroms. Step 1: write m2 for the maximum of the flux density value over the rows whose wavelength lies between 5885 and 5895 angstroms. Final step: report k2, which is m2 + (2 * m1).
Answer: 19.0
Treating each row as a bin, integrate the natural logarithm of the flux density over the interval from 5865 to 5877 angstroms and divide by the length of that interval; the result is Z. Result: 0.582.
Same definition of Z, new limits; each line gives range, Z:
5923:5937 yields 0.578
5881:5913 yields 0.470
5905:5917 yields 0.547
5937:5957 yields 0.606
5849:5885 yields 0.570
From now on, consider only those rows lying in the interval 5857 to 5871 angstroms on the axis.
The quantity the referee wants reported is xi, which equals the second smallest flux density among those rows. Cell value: 1.803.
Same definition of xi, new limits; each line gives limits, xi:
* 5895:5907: 1.448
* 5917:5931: 1.695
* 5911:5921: 1.695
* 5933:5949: 1.741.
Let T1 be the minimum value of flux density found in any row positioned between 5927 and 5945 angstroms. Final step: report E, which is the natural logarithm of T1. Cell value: 0.51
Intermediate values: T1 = 1.673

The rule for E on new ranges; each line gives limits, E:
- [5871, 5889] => 0.40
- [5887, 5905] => 0.35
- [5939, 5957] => 0.51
